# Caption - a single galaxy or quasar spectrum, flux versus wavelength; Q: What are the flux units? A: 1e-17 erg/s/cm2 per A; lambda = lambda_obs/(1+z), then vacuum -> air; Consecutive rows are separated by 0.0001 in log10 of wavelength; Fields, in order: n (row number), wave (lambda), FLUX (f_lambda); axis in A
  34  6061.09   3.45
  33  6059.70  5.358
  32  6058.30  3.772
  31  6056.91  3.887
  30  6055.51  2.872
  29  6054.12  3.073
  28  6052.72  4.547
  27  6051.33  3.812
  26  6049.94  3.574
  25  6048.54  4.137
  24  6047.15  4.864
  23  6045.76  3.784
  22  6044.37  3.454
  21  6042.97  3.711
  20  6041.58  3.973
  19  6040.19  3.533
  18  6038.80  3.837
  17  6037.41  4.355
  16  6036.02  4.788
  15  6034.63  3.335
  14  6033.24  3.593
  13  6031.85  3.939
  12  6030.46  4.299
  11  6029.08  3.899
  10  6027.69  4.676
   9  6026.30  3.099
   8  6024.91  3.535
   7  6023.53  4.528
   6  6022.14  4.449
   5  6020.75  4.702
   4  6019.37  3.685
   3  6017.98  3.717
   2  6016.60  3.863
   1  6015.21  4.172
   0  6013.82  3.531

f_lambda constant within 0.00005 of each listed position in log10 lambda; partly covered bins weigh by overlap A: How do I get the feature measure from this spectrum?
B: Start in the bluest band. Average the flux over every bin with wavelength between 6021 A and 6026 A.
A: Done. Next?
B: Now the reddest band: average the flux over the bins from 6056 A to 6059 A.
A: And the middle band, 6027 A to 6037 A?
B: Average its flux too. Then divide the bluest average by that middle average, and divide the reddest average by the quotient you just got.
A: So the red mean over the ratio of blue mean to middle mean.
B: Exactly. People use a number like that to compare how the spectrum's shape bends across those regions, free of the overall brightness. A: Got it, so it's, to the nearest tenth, 3.7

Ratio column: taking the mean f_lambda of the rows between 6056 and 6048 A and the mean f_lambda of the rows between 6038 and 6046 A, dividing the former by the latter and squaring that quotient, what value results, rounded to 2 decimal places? 0.98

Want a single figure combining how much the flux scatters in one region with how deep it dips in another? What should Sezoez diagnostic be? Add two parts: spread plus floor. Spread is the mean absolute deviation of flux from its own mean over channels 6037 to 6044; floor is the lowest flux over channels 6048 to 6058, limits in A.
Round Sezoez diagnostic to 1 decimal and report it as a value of 3.1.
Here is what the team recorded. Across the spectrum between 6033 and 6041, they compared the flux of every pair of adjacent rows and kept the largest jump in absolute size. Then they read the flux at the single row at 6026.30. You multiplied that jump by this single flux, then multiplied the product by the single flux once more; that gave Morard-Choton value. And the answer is 14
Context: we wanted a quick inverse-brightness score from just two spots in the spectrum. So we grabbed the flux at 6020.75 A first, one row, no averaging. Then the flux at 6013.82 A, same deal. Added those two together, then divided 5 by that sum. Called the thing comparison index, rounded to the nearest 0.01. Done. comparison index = 0.61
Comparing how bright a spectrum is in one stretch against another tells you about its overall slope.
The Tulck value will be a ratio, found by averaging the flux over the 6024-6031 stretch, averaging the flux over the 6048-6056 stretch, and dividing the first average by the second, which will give 1.06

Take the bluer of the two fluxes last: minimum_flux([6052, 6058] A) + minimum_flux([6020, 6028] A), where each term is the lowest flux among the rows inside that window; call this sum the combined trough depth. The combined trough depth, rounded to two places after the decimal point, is 5.97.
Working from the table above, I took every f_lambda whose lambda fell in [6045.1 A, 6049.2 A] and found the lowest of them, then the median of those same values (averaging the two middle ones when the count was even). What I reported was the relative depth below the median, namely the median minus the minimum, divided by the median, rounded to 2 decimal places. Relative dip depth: 0.09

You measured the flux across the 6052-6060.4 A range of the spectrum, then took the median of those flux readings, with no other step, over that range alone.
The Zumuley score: 3.83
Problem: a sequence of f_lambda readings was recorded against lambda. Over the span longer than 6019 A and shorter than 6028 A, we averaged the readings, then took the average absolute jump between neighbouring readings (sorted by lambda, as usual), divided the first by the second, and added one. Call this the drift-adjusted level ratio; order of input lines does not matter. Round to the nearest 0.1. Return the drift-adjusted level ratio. 6.6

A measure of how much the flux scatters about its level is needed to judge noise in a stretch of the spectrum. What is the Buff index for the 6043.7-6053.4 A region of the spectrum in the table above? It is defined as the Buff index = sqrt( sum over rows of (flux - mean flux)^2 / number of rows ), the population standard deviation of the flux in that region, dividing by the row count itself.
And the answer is 0.48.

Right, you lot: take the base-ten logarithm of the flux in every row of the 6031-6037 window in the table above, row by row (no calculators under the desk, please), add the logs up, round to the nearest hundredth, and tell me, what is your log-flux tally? 2.35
